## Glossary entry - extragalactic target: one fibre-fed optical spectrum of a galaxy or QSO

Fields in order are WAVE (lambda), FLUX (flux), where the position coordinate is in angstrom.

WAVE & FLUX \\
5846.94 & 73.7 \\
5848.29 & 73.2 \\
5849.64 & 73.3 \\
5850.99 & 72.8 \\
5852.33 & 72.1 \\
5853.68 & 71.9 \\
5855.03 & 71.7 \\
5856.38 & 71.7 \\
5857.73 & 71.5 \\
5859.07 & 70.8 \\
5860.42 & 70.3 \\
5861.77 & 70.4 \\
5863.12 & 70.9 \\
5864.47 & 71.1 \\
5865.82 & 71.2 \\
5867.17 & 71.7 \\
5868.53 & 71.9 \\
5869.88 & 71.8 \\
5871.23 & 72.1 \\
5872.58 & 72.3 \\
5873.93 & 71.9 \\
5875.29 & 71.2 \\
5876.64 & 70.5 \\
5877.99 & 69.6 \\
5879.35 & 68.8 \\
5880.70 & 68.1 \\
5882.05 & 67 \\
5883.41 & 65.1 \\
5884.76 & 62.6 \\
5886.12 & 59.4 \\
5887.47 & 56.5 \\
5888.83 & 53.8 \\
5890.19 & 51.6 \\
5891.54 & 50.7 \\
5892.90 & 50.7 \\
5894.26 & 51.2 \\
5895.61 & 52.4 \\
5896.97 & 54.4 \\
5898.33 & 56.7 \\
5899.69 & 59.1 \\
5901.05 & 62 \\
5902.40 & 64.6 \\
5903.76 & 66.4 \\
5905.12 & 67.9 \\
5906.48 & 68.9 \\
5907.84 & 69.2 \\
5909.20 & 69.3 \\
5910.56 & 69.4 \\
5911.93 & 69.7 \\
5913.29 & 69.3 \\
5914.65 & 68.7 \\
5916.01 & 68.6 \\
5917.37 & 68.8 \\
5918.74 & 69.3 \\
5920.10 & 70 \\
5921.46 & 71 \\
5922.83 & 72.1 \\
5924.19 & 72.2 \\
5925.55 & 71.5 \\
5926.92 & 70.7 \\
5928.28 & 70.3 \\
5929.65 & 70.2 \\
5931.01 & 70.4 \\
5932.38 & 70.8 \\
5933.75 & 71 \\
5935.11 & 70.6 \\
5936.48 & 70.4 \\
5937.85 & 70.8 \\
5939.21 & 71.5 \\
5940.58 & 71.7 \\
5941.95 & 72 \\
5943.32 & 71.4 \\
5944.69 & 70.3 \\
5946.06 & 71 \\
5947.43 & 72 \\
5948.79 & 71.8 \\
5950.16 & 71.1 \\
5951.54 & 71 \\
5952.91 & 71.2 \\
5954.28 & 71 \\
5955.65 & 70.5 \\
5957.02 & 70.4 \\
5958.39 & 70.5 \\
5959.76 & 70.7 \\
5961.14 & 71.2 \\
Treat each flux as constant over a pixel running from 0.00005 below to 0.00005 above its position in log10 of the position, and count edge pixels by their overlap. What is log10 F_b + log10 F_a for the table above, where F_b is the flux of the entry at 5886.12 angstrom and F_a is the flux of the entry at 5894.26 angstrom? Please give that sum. 3.48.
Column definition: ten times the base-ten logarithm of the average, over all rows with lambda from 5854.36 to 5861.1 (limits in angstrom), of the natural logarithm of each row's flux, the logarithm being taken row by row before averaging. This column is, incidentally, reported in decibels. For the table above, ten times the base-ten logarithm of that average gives 6.30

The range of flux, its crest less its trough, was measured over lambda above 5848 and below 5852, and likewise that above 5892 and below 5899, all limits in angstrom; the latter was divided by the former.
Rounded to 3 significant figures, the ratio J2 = 12.0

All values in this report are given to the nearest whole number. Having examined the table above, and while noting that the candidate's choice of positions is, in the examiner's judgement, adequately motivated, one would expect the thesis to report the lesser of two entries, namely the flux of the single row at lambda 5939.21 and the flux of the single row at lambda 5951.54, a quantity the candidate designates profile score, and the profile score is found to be 71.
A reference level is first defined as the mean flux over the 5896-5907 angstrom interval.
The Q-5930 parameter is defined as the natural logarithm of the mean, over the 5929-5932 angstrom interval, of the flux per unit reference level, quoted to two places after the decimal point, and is 0.12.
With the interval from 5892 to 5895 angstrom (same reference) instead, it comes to -0.20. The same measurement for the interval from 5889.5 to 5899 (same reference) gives -0.17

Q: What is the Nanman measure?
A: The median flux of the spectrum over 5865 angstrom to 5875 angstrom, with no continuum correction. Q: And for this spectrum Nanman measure 71.9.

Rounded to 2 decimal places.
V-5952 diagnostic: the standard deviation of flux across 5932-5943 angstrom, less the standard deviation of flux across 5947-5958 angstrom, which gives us 0.01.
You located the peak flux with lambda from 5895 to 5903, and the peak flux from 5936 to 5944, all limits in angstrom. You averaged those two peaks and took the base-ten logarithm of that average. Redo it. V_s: 1.83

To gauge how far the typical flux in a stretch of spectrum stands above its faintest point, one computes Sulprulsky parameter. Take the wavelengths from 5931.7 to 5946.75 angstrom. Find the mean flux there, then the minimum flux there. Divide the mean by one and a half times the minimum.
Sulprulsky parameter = 0.674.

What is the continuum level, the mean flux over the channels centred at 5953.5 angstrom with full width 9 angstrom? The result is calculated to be 70.9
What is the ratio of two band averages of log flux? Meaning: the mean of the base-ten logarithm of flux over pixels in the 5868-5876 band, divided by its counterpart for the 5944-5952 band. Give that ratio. 1.00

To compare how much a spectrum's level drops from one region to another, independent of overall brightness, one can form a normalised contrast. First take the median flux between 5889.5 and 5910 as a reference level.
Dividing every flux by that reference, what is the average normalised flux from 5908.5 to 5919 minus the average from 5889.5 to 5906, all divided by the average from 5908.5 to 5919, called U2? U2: 0.17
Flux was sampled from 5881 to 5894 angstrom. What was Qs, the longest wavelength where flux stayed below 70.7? 5892.90 angstrom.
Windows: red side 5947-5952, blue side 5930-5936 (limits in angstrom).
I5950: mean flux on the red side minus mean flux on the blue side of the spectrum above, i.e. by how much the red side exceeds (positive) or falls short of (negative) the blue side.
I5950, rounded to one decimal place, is 0.8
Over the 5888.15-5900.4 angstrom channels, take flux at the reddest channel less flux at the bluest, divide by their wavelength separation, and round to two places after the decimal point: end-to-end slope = 0.49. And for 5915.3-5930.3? 0.12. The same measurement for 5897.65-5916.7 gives 0.67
